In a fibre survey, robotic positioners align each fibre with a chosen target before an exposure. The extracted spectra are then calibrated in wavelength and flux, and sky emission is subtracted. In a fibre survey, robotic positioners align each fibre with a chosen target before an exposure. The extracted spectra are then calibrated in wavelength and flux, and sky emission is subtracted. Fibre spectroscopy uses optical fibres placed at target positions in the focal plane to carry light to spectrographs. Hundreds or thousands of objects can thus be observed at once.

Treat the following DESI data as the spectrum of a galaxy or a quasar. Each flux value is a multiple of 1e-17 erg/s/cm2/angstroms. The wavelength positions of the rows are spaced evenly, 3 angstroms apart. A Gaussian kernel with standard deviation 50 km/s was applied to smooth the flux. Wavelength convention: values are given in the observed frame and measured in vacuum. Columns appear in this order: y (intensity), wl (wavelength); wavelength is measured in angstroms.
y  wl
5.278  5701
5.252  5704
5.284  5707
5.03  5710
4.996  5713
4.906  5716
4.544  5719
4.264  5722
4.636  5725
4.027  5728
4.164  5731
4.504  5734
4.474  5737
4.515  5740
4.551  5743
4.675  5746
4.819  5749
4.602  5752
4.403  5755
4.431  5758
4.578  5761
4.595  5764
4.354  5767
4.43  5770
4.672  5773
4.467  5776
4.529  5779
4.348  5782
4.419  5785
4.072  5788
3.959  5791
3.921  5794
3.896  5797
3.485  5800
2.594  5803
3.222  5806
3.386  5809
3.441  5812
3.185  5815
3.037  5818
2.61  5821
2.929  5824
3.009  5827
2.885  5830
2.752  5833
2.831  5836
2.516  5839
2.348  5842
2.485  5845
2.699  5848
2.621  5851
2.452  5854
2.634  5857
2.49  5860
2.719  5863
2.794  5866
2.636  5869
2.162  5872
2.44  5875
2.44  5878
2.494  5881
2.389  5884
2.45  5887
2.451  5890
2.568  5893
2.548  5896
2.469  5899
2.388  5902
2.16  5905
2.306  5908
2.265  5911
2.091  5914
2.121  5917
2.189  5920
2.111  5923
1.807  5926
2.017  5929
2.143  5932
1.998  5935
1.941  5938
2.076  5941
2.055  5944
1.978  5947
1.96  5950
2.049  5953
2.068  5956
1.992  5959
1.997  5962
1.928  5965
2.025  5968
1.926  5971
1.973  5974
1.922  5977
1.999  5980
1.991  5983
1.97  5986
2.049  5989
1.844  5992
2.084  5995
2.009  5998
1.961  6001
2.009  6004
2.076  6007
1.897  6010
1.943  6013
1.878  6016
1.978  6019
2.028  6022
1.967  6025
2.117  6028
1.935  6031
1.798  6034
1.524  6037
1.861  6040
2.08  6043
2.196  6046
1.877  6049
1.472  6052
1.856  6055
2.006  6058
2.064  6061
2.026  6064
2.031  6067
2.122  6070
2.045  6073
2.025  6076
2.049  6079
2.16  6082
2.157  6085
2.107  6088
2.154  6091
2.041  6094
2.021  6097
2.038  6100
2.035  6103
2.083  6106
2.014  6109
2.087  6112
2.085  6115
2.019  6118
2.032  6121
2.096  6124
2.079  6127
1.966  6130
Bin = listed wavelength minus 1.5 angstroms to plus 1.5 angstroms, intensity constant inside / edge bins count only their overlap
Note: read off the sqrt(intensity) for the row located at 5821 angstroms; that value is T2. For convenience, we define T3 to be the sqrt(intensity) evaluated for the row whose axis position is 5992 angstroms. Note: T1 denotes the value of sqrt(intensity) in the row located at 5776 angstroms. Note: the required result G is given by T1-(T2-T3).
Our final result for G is 1.9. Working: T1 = 2.11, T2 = 1.62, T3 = 1.4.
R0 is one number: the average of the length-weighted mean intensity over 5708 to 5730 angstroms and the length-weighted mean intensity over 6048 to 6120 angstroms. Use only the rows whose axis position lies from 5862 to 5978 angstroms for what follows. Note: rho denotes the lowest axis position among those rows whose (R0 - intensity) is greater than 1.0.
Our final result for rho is 5872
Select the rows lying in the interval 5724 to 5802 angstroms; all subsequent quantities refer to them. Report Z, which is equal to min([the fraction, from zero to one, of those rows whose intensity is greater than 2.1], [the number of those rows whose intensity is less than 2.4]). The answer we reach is 0.00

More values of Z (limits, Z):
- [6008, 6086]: 0.19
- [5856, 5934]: 0.88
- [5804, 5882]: 1.00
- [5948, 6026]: 0.00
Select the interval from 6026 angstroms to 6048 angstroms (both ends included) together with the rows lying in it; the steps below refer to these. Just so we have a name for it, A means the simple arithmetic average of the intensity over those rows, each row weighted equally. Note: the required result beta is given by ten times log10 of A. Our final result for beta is 2.9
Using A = 1.93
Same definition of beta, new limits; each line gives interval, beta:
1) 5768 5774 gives 6.6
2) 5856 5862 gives 4.1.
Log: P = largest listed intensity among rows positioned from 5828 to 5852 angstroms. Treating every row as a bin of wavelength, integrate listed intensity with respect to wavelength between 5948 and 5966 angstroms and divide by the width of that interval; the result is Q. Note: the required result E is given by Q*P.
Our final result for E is 5.8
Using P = 2.885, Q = 2.00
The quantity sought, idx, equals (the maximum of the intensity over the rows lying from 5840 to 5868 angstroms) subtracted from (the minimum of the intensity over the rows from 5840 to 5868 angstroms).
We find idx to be -0.45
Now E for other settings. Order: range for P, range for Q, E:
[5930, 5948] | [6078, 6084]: 4.5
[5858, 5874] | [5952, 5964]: 5.6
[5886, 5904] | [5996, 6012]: 5.1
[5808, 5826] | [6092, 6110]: 7.0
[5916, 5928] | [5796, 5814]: 7.3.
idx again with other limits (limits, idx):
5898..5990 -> -0.66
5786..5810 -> -1.48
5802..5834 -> -0.85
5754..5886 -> -2.51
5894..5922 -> -0.46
